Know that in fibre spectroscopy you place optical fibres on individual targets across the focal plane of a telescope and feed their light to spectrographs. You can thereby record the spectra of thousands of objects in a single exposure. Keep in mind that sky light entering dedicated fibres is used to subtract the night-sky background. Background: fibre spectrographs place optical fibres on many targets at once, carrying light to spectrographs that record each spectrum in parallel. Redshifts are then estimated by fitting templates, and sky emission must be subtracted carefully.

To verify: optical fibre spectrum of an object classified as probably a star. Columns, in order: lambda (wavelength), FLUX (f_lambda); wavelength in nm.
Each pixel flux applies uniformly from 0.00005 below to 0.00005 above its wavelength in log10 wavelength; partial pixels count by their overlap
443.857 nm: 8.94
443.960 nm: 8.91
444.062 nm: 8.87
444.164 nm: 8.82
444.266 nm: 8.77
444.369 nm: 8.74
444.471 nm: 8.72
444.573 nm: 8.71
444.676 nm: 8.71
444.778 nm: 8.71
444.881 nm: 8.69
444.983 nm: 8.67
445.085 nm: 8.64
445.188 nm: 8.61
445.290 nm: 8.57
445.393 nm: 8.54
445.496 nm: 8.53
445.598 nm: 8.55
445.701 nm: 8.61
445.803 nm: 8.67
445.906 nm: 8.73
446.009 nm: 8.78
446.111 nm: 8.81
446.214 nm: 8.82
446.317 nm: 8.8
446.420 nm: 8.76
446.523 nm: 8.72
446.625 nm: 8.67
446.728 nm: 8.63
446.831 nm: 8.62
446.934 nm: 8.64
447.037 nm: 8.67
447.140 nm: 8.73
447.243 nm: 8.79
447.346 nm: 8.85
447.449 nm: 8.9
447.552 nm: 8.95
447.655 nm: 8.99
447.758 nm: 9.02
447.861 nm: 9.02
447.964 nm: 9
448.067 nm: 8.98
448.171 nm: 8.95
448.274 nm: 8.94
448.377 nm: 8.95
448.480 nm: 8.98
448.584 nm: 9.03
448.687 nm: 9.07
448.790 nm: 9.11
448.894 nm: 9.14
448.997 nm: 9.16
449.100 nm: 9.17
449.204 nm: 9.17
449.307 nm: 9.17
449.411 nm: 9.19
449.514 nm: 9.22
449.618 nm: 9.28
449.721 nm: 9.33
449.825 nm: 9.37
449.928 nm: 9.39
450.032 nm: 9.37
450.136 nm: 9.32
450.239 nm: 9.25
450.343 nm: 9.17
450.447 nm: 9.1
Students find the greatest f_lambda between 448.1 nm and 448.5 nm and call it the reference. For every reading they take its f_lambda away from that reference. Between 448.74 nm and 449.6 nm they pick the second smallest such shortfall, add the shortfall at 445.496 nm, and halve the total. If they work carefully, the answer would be 0.12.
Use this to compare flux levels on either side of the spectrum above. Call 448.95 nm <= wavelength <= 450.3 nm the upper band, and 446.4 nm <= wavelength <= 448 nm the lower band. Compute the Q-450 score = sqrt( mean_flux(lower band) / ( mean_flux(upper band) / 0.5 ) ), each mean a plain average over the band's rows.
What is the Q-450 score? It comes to 0.690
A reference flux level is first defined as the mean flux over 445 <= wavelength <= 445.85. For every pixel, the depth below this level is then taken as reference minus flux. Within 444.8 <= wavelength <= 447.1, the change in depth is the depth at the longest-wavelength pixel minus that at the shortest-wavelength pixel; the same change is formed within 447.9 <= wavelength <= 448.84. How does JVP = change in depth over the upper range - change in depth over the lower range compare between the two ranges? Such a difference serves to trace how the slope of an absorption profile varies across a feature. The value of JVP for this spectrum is -0.13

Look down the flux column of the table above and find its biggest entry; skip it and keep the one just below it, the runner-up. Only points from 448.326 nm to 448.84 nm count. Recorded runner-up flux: 9.07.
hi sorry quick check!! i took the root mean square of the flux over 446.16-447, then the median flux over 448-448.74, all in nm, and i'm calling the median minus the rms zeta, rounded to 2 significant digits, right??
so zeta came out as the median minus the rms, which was 0.27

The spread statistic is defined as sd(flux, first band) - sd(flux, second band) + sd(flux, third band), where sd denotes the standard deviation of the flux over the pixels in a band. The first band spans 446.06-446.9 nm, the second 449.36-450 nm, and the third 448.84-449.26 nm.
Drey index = 0.014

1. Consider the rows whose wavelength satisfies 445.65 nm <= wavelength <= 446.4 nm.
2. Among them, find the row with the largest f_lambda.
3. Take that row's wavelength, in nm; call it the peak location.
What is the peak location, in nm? 446.214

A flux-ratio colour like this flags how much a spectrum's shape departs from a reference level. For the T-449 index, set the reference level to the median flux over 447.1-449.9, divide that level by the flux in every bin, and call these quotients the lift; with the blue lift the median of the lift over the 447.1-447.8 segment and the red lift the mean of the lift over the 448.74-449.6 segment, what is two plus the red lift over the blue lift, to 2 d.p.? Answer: 2.97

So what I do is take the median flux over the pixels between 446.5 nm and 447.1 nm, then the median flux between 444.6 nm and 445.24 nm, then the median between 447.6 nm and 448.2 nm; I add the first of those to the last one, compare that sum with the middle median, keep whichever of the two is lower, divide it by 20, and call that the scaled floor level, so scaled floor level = 0.434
